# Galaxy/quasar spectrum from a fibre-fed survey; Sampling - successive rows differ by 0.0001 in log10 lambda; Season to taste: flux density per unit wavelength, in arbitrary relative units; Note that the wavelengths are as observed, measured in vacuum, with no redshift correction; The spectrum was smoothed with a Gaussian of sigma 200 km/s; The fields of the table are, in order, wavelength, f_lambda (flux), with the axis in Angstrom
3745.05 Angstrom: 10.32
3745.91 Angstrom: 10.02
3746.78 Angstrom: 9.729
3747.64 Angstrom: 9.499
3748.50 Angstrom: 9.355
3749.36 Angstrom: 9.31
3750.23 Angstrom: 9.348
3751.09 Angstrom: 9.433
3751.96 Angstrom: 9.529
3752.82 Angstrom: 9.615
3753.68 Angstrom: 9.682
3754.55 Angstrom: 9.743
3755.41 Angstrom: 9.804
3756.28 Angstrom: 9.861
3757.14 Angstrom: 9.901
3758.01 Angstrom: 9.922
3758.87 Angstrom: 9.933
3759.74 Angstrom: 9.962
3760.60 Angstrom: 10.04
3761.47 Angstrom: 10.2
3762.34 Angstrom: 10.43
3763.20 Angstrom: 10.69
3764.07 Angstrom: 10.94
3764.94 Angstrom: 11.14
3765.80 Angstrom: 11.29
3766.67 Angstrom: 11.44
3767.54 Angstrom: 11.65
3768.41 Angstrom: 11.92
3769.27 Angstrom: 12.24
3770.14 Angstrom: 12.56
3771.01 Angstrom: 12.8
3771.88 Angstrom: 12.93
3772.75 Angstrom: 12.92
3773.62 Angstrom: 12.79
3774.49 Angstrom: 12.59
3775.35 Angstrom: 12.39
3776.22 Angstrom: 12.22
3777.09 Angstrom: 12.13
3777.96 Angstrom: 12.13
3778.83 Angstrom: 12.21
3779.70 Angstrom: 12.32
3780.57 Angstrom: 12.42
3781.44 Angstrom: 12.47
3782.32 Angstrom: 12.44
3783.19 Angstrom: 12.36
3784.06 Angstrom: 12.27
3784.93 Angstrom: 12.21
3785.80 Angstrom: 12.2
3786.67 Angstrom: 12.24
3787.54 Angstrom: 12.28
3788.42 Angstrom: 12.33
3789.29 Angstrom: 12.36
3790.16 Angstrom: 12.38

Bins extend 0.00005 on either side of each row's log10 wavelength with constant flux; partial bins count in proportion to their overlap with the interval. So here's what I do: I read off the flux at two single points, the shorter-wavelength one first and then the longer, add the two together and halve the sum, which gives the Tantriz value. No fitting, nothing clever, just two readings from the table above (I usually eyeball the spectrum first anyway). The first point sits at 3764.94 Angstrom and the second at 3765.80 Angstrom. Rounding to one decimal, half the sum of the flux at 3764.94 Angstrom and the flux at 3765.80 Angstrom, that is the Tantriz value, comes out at 11.2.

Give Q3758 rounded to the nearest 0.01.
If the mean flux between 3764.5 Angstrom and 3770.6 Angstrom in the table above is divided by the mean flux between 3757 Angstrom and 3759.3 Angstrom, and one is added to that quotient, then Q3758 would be 2.18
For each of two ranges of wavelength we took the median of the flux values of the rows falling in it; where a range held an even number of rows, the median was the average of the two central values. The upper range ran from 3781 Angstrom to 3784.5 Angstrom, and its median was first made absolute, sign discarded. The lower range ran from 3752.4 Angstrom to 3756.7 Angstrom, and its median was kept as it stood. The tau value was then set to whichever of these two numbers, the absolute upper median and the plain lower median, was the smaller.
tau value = 9.7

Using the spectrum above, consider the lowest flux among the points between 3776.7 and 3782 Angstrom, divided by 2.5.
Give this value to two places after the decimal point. 4.85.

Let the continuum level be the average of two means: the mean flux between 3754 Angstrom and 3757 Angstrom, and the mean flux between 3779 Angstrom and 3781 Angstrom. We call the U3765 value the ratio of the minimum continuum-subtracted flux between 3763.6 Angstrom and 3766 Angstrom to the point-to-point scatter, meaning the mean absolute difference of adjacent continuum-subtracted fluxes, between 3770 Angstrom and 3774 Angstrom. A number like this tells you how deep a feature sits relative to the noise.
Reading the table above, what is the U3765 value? -1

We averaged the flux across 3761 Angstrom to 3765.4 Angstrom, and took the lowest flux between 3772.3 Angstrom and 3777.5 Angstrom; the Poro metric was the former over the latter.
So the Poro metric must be 0.88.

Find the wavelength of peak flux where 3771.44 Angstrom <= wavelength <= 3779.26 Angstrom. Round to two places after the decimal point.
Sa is 3771.88 Angstrom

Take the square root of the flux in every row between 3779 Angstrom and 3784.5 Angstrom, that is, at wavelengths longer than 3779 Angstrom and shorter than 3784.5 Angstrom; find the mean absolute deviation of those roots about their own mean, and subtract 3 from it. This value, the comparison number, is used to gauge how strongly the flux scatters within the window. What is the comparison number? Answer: -2.99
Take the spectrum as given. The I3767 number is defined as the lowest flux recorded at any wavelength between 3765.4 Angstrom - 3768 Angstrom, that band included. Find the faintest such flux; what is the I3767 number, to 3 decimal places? 11.290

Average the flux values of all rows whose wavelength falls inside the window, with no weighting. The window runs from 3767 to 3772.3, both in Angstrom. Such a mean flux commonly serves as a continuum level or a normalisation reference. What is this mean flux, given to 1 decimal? 12.3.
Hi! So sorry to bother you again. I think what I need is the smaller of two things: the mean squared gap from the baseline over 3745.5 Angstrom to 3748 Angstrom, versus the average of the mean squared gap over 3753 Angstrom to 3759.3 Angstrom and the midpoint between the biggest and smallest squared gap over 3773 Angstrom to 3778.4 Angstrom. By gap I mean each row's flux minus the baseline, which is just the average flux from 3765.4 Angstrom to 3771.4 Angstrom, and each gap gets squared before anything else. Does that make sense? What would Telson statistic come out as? 2.5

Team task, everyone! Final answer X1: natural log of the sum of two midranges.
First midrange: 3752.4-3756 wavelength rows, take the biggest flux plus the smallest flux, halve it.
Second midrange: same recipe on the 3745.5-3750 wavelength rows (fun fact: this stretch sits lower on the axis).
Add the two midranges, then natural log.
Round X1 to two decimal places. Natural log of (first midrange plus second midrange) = 2.96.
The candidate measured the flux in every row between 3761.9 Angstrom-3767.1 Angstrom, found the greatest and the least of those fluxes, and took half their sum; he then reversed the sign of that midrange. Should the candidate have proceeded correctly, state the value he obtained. -10.9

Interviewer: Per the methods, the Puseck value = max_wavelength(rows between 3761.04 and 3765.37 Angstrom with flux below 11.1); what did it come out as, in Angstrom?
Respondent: 3764.07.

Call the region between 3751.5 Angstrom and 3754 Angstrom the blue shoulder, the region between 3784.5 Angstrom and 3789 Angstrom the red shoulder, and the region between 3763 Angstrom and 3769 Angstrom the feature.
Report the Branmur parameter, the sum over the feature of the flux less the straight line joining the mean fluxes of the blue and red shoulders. 5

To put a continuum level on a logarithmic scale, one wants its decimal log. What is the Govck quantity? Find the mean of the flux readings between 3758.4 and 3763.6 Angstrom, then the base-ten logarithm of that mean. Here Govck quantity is 1.01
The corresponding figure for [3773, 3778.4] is 1.09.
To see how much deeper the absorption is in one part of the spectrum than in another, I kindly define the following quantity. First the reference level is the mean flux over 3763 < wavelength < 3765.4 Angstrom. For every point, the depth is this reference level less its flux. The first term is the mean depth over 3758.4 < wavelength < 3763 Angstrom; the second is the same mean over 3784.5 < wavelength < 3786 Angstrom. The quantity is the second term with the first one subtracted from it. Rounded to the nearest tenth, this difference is -2.1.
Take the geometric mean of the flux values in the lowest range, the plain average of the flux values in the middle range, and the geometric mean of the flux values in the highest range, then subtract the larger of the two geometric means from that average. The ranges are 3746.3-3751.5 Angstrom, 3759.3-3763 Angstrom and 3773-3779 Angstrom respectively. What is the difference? -2.2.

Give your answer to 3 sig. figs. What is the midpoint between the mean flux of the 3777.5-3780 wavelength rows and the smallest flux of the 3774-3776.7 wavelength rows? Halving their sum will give 12.2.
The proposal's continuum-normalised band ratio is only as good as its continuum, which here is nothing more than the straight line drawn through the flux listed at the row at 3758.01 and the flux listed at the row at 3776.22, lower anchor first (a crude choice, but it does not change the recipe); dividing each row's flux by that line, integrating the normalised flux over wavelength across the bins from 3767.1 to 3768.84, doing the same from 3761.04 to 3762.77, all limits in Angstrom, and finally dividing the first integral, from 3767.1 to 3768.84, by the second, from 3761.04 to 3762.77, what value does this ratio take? 1.07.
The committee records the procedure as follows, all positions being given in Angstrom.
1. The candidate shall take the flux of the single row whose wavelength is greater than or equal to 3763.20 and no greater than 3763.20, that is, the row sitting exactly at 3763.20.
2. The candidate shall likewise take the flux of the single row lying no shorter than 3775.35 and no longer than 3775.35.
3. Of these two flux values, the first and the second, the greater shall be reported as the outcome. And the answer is 12.4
